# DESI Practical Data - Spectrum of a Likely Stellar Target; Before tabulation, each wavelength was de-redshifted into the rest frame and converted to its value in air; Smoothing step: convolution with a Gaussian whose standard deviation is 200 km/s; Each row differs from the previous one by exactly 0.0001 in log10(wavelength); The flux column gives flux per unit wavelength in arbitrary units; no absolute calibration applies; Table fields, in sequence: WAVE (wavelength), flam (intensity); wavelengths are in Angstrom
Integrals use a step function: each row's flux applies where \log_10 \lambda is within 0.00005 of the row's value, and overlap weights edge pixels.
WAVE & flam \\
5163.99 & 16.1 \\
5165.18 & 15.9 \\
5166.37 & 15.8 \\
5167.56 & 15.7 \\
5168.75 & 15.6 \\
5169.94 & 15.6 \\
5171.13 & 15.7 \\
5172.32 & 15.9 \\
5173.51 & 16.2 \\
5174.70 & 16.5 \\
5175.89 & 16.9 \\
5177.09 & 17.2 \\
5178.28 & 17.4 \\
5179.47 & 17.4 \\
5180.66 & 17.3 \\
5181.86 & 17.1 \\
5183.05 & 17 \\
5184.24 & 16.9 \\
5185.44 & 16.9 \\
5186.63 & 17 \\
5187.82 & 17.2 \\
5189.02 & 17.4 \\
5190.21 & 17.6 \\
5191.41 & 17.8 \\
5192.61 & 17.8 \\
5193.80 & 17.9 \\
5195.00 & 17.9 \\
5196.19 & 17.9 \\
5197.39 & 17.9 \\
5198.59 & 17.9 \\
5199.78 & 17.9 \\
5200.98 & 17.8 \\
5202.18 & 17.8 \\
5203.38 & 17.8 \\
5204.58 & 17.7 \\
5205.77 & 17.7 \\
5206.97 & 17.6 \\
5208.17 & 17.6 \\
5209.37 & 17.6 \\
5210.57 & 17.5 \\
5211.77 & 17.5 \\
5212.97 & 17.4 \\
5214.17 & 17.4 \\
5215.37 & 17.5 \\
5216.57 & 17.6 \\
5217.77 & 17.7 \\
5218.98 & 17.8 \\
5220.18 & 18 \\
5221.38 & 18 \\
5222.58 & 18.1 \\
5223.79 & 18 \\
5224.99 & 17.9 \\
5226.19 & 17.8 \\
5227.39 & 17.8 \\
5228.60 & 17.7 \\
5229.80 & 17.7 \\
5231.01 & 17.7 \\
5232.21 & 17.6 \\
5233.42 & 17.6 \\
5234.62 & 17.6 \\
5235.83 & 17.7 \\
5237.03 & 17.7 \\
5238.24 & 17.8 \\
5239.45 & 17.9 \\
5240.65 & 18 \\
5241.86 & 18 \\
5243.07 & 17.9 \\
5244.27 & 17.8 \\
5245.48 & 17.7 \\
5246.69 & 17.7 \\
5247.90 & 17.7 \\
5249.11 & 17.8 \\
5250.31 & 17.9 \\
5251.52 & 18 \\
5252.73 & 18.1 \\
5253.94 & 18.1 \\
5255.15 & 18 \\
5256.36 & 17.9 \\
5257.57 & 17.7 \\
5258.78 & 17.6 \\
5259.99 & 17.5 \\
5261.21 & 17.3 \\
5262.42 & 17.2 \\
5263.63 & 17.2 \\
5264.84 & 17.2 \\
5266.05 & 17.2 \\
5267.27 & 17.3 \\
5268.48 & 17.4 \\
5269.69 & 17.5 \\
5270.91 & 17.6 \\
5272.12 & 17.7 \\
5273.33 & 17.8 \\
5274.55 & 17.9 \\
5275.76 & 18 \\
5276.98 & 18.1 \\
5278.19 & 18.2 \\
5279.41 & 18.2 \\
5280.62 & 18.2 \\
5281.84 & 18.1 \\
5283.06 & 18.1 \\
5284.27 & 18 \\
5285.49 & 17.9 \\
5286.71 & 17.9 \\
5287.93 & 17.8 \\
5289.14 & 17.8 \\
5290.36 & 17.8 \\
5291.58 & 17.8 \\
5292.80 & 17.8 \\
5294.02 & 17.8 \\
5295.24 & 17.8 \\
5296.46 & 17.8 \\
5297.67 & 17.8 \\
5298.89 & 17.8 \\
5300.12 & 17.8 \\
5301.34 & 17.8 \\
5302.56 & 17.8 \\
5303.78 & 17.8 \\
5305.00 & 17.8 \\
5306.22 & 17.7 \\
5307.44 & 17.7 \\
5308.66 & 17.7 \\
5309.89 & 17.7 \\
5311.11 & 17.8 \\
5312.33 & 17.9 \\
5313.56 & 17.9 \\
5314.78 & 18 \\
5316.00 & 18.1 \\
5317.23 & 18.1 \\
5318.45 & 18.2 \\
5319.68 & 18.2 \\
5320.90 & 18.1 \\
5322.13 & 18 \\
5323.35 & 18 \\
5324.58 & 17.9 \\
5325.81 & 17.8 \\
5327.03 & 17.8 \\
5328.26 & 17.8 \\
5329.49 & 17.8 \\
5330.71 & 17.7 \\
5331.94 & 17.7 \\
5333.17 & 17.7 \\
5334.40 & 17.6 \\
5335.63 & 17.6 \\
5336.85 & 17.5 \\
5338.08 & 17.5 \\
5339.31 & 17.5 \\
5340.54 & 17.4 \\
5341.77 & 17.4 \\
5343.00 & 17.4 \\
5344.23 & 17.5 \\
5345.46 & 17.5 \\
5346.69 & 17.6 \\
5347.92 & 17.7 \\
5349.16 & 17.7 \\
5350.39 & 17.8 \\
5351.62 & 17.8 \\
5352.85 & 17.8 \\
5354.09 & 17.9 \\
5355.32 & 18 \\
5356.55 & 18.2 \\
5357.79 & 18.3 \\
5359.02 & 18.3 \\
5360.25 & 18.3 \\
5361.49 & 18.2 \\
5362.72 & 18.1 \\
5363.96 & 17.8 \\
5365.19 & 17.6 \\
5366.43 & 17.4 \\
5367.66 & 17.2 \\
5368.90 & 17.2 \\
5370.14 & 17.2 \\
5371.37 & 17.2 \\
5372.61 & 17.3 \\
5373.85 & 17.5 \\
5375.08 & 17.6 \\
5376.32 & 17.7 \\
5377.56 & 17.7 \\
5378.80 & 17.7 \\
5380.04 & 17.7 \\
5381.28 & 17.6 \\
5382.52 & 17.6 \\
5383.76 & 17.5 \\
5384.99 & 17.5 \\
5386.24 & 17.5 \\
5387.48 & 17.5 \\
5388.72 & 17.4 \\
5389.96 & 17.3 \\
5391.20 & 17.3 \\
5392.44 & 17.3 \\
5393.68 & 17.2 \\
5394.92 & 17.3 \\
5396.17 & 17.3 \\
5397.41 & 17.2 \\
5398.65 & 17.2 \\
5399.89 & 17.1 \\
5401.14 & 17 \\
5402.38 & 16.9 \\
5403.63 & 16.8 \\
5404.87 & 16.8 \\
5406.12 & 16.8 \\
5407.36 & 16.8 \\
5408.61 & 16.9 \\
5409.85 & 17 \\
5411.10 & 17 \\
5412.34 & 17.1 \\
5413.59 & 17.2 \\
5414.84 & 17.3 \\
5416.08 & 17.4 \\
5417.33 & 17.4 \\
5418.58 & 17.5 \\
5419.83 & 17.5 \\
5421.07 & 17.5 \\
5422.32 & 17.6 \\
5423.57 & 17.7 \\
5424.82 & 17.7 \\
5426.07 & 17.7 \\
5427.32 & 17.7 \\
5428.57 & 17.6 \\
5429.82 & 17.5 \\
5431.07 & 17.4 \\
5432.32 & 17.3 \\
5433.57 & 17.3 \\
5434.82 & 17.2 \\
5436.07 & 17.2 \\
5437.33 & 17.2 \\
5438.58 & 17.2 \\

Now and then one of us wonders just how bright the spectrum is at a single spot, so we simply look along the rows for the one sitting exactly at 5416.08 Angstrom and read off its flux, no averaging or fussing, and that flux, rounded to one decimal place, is 17.4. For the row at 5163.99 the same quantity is 16.1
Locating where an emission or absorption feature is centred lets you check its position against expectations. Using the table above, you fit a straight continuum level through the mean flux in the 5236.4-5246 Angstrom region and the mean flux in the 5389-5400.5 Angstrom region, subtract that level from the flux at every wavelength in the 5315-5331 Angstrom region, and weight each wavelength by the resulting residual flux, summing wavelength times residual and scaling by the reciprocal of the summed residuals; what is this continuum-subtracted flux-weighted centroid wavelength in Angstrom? 5321.9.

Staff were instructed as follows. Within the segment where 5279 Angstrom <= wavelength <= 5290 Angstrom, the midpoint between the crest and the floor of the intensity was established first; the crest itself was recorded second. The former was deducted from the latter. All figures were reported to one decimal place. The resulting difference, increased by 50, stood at 50.2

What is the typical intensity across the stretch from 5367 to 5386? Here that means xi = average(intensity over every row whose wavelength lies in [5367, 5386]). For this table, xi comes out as 17.5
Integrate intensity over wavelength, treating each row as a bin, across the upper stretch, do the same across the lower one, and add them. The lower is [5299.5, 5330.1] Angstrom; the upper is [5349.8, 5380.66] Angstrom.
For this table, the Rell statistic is 1095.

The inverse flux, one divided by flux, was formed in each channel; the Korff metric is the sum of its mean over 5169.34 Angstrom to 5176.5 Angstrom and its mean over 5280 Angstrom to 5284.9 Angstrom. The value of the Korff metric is 0.1173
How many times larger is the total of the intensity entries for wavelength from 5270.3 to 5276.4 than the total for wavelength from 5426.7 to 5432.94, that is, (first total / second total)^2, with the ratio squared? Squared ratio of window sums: 1.03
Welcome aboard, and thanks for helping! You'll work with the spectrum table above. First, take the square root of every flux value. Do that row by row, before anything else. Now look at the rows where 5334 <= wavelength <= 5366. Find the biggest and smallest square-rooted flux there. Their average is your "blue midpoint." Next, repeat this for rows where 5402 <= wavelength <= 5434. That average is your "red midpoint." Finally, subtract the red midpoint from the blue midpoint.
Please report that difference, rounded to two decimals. 0.07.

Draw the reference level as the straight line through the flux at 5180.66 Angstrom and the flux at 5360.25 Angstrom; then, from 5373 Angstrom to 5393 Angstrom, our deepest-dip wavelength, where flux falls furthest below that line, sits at 5392.44 Angstrom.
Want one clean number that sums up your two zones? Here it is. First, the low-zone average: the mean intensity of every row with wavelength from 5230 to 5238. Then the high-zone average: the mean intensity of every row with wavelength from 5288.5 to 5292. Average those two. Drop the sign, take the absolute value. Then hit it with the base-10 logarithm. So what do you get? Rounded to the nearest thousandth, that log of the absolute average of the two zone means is 1.249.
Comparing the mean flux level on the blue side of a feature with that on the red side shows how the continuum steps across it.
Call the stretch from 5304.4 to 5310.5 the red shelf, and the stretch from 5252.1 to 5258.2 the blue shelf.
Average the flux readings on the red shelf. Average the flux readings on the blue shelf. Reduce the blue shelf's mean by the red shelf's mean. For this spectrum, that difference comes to 0.24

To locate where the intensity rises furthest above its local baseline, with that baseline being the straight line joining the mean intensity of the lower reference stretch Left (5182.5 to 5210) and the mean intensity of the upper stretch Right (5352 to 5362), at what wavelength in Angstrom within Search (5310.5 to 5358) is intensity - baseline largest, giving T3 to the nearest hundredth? 5318.45 Angstrom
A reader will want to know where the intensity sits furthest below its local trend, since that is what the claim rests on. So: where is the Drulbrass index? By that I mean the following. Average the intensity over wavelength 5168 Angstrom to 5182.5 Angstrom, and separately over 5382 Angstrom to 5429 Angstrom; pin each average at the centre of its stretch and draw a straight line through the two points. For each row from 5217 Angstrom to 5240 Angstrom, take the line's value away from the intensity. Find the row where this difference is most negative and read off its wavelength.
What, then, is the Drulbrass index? 5234.62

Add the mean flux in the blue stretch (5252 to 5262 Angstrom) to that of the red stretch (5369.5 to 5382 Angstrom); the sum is 35.3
